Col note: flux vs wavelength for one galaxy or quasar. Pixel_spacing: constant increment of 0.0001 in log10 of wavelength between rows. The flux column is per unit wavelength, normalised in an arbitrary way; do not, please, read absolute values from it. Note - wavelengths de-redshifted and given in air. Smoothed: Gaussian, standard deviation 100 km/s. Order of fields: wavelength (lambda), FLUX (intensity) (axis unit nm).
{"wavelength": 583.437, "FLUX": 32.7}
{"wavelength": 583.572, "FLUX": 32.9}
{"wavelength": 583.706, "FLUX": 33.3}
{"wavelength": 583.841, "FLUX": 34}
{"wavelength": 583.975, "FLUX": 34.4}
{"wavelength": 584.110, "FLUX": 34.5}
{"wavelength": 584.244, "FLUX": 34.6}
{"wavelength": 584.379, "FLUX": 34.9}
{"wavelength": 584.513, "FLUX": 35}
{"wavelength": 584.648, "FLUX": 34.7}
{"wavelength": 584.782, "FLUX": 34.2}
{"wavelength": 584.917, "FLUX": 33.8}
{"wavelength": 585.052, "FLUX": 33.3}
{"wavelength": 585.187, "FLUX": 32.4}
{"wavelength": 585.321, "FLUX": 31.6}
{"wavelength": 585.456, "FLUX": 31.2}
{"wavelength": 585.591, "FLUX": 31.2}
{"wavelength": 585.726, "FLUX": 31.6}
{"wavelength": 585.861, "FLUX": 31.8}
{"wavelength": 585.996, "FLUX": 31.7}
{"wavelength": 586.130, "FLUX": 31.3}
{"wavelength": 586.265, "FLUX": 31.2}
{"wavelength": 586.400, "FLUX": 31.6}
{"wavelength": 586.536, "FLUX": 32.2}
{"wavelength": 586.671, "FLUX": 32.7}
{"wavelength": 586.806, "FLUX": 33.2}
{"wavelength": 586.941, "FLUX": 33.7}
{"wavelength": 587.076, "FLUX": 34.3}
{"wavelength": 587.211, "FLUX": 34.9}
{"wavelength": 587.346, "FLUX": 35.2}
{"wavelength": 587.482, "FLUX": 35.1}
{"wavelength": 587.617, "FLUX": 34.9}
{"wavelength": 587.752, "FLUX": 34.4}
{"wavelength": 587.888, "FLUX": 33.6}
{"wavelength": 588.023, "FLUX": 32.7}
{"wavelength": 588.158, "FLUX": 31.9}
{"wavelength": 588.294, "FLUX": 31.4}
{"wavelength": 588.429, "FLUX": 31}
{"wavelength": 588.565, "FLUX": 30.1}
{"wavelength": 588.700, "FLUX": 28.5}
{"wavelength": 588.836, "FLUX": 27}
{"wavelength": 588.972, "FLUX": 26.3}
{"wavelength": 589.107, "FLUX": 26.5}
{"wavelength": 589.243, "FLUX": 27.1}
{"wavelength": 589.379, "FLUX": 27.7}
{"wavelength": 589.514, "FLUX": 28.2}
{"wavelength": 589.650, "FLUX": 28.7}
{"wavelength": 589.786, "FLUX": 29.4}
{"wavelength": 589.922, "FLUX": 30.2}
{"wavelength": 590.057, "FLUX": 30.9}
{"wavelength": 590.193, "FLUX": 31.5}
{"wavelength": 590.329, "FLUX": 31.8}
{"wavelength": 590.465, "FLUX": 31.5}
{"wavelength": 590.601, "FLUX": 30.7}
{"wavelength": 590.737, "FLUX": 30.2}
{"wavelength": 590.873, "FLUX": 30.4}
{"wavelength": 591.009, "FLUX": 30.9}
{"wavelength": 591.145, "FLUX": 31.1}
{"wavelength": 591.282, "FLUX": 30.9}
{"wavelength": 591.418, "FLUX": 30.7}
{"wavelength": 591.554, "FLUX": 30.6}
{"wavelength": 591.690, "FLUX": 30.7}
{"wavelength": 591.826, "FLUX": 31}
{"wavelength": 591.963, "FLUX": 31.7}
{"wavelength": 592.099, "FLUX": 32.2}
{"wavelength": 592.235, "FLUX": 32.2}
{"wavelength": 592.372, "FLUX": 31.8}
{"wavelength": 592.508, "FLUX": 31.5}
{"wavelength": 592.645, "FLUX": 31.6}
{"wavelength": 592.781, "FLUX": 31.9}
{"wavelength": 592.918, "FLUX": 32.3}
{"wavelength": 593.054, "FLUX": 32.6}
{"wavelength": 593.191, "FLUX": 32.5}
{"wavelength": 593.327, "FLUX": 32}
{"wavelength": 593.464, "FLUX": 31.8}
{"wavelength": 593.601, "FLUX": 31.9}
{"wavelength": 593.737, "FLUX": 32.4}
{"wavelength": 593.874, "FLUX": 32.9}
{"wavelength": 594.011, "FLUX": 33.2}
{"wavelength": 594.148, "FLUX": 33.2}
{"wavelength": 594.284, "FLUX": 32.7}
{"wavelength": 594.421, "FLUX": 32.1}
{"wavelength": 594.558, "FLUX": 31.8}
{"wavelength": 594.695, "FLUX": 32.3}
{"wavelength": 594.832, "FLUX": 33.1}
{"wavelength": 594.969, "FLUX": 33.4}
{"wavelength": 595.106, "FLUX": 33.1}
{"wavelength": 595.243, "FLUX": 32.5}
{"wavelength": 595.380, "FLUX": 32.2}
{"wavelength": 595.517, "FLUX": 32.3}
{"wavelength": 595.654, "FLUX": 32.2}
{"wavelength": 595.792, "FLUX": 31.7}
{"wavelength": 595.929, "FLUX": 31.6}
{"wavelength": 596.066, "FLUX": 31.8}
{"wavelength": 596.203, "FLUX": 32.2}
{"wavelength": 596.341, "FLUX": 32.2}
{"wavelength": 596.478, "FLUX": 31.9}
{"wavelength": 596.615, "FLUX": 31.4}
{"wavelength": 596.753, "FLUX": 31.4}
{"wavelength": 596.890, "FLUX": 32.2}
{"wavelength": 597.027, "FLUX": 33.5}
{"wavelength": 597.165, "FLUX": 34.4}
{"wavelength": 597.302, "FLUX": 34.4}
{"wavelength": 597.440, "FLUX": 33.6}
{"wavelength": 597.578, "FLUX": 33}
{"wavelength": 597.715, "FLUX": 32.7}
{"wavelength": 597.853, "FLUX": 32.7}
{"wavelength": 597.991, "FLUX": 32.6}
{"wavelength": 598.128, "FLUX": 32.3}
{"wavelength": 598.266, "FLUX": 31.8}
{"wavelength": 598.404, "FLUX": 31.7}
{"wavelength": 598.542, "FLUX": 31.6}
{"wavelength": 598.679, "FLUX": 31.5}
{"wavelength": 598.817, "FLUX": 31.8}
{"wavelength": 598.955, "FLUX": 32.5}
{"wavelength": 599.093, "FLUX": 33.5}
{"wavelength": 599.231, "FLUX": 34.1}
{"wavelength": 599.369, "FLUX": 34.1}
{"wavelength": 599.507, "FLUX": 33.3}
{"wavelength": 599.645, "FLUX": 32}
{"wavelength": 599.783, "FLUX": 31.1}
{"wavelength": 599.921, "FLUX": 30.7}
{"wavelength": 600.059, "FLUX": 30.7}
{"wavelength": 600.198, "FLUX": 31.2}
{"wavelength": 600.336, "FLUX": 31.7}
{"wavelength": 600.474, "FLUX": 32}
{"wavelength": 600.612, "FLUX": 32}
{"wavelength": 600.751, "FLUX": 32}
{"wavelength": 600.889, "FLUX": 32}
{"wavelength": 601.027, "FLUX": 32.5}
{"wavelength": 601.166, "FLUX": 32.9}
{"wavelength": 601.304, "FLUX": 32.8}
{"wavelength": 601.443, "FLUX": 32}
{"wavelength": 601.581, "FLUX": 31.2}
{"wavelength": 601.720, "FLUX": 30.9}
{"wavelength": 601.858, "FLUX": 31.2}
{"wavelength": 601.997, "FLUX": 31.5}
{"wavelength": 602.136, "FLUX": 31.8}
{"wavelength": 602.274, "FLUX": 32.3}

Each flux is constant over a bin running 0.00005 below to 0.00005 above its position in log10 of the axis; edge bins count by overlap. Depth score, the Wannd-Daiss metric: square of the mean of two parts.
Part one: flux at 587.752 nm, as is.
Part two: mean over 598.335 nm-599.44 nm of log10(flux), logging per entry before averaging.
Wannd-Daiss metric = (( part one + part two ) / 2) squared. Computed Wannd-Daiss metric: 322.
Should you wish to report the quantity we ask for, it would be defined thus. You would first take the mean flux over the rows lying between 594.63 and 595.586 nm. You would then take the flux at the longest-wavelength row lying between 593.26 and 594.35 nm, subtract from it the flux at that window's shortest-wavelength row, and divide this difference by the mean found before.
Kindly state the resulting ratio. 0.021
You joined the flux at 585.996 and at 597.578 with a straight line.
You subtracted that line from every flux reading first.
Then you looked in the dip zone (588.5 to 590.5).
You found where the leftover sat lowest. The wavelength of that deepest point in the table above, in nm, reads 588.972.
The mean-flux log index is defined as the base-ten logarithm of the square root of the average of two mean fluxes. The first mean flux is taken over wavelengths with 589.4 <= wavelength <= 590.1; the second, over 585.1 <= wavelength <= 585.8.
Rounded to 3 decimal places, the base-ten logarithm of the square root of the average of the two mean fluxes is 0.742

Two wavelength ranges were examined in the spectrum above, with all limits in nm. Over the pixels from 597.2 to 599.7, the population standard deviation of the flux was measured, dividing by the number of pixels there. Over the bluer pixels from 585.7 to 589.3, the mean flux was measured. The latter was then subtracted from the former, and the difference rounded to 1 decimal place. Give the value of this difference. -30.8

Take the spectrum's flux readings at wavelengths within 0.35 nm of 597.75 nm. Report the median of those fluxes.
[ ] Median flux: 32.7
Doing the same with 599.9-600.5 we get 31.2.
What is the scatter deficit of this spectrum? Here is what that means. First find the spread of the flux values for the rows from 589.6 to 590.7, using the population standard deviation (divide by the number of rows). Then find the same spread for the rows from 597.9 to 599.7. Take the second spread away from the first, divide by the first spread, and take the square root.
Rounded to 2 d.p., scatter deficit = 0.35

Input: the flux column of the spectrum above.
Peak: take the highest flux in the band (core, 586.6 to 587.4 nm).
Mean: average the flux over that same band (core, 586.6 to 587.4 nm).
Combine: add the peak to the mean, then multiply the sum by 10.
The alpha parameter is 692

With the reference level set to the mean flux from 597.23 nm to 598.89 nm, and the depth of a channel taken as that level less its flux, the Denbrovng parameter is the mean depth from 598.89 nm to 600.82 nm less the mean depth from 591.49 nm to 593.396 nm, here -0.4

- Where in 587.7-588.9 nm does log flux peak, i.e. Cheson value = 587.752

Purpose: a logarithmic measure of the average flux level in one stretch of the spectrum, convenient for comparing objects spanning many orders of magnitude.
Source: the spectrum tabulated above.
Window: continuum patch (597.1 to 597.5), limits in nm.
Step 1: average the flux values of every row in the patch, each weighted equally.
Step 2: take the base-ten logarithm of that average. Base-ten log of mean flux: 1.533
